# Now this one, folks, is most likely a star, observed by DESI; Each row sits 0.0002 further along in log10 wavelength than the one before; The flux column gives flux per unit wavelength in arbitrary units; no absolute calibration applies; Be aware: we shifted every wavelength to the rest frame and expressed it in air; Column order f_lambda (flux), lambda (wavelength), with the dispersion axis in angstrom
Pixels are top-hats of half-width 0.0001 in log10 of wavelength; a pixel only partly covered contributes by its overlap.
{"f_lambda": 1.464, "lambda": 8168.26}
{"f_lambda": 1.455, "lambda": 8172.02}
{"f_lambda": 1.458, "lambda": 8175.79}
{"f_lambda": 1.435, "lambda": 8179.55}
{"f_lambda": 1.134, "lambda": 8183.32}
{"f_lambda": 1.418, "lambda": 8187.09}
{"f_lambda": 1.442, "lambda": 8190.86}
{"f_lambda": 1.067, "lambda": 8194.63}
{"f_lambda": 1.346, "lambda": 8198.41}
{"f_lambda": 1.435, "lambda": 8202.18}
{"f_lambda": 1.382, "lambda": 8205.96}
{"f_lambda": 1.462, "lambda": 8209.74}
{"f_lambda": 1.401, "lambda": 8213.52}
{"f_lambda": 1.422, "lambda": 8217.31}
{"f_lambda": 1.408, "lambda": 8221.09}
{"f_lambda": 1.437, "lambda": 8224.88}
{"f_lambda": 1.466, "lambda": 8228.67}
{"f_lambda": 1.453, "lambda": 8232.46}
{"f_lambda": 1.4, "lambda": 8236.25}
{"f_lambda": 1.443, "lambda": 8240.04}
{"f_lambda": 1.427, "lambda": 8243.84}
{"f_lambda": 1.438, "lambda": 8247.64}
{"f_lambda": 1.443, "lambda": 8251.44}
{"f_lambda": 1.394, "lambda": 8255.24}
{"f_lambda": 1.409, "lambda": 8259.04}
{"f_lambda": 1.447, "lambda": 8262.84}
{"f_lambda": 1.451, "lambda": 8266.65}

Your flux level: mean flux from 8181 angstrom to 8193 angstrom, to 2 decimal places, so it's 1.33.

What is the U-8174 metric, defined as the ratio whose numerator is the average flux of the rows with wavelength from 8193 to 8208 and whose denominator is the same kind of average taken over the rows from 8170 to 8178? 0.90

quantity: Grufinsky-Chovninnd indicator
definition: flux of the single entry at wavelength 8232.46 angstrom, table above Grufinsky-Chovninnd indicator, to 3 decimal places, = 1.453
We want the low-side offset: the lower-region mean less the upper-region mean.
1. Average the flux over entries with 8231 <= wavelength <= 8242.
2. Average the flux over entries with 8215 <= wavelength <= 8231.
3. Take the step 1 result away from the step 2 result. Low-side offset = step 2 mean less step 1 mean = 0.001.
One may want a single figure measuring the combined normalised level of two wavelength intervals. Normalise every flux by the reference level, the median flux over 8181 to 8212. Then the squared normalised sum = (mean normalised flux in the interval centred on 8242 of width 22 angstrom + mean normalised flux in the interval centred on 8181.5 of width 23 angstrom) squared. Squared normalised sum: 4.1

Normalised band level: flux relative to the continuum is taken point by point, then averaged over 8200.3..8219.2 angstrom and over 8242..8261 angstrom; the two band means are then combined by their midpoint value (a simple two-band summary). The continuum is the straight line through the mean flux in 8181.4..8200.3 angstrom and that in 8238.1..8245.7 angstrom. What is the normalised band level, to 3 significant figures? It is 1.02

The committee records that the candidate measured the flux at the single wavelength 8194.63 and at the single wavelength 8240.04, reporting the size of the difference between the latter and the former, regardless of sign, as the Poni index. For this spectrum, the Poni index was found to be 0.38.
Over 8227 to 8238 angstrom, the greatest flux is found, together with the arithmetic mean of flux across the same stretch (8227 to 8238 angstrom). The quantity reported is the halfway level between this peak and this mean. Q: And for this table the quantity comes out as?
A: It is 1.453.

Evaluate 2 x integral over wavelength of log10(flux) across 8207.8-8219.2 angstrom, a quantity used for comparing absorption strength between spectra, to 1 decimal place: 3.5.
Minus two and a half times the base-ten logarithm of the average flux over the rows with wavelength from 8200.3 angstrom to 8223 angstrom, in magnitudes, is -0.379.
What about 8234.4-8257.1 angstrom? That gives -0.384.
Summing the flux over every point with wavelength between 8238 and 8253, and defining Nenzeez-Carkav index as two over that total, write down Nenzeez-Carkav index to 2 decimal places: 0.35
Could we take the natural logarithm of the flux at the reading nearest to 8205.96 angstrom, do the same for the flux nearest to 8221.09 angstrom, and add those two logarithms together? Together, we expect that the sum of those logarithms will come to 0.666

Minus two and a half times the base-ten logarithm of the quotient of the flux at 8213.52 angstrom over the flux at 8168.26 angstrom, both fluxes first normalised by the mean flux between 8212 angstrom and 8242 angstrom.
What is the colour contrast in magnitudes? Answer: 0.048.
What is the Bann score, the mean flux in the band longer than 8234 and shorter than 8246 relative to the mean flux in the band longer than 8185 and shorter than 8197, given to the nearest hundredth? 1.09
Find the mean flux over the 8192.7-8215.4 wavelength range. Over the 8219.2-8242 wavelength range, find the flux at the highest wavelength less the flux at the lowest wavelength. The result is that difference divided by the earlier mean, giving 0.026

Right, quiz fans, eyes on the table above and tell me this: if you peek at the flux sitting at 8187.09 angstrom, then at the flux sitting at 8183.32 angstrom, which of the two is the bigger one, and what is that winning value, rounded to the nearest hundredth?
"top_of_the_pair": 1.42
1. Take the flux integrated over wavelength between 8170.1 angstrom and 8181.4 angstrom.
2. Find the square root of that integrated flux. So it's 4.05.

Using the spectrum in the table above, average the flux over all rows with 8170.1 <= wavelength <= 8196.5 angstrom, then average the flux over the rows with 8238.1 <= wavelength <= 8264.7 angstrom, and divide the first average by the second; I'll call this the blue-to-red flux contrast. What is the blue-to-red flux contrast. 0.94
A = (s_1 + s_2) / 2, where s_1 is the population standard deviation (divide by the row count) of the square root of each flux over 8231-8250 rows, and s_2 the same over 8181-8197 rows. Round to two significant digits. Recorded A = 0.041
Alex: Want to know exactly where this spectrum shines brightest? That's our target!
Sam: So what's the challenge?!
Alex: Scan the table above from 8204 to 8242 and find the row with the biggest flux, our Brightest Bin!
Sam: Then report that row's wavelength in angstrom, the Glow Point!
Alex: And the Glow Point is 8228.67 angstrom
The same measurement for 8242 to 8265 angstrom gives 8262.84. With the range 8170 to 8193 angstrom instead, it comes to 8175.79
